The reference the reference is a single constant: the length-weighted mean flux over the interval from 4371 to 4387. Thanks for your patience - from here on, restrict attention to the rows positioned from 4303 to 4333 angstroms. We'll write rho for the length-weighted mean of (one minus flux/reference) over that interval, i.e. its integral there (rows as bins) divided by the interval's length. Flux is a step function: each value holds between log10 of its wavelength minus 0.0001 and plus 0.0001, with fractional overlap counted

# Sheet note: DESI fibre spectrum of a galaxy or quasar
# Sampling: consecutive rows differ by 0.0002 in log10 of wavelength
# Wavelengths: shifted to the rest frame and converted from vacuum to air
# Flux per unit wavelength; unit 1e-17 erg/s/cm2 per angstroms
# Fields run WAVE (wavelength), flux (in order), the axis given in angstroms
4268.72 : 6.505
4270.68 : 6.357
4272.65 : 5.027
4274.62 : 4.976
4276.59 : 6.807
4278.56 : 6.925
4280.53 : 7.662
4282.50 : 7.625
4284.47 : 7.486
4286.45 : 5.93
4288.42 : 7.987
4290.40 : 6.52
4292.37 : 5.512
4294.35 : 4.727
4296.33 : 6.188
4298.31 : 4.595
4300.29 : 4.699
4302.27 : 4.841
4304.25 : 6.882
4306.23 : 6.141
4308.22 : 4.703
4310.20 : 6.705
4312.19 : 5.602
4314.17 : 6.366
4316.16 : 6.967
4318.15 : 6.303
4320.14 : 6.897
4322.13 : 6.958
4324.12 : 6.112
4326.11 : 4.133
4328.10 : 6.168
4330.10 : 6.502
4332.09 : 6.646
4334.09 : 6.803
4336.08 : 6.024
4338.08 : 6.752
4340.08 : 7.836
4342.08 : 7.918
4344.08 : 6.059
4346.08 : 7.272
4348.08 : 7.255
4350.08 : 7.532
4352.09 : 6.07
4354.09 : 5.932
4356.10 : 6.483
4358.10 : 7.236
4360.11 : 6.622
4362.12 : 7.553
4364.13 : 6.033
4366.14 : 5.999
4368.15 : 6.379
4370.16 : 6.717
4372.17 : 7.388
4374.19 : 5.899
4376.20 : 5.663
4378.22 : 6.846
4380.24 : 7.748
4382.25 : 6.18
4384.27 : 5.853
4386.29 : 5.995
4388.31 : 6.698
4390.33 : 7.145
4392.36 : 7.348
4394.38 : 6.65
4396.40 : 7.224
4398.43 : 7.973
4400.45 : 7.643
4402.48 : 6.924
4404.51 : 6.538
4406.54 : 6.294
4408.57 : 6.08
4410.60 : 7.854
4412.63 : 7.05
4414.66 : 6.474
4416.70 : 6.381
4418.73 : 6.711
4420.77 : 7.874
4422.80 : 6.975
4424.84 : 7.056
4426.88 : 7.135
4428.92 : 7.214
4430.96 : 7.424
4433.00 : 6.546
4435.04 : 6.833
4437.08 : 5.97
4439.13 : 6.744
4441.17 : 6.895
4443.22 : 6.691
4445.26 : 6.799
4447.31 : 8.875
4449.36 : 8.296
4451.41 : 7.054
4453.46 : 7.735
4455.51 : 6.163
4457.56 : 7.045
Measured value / 0.04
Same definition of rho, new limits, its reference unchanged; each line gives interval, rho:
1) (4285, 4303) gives 0.11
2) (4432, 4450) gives -0.09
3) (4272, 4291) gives -0.04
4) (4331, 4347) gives -0.07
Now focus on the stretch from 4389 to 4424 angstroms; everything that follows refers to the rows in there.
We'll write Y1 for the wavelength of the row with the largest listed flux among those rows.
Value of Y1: 4398.43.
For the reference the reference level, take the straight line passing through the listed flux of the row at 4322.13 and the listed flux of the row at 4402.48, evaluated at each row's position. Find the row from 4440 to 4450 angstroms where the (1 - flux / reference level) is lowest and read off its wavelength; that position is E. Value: 4447.31 angstroms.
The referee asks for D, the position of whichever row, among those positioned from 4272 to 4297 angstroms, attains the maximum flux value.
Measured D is 4288.42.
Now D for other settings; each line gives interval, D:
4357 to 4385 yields 4380.24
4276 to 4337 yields 4288.42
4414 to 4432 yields 4420.77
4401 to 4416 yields 4410.60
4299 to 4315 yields 4304.25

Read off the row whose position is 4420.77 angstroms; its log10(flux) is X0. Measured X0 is 0.896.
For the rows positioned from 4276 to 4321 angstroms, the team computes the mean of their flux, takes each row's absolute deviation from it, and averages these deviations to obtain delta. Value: 0.844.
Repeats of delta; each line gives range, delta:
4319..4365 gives 0.603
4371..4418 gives 0.575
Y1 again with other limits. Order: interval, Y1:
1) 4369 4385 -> 4380.24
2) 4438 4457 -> 4447.31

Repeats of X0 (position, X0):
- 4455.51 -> 0.790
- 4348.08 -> 0.861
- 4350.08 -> 0.877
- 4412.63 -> 0.848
